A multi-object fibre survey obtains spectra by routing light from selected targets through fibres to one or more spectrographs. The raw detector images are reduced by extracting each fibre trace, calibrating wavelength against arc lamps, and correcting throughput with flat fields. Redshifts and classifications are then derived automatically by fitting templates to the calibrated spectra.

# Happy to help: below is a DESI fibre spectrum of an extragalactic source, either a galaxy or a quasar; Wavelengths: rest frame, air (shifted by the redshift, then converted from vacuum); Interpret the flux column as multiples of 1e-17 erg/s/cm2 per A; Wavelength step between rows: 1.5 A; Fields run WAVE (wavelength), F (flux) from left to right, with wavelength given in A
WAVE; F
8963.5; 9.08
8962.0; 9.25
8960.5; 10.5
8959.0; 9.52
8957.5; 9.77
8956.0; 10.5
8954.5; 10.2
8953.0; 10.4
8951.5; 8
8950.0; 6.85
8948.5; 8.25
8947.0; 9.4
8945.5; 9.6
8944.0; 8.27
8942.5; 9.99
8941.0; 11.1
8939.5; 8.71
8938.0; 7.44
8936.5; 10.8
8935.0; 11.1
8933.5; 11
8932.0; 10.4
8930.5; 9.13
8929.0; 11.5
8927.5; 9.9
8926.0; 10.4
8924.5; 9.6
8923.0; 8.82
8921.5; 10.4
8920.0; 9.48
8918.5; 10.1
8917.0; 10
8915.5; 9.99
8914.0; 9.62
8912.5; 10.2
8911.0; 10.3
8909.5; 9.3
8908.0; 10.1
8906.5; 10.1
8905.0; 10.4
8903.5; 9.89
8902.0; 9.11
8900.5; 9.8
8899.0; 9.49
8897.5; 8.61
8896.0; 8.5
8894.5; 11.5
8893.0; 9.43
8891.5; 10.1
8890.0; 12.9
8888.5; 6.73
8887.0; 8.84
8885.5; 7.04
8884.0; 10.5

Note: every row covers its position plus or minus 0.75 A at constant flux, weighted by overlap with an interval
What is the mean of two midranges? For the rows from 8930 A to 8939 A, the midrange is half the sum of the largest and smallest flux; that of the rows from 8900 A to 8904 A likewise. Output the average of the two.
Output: 9.4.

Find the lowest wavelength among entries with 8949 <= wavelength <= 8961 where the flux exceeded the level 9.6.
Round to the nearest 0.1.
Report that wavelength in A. 8953.0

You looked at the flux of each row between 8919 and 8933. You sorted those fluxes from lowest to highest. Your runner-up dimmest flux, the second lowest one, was 9.13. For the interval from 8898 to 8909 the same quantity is 9.49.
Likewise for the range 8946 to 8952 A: 8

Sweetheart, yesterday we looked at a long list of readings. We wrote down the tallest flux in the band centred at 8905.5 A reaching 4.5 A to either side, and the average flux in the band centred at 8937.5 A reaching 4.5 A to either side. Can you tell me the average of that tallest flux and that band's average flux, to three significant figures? 10.2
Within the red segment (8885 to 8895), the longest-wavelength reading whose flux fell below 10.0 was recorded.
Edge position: 8893.0 A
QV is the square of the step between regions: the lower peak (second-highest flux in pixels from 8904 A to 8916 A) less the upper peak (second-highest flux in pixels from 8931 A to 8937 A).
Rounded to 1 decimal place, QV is 0.5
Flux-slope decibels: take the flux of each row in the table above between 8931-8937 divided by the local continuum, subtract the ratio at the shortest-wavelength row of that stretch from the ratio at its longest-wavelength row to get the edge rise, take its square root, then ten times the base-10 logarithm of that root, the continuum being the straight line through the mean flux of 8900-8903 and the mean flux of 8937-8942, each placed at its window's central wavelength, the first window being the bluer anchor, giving -7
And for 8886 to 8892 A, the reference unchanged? -4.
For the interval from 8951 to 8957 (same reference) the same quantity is -3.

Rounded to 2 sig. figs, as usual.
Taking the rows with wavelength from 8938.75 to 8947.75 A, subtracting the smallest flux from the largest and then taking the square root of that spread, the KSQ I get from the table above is 1.7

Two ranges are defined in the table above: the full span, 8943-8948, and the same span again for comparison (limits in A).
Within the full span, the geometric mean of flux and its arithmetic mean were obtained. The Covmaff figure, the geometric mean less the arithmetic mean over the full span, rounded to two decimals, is -0.02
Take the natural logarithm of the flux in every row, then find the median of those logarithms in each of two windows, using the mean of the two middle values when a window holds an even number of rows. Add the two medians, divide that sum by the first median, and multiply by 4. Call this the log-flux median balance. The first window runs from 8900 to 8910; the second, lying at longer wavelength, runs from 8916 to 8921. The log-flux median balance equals 8.02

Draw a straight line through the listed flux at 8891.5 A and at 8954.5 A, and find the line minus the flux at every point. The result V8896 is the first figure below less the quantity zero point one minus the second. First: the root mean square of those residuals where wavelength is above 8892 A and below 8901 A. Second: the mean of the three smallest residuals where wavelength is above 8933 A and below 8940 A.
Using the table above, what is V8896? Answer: 0.2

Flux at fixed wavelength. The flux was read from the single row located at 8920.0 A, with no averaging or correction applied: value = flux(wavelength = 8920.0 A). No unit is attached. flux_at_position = 9.48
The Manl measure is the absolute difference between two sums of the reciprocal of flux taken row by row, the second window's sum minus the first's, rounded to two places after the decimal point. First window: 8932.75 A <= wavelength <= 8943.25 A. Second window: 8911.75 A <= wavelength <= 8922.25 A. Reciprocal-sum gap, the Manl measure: 0.01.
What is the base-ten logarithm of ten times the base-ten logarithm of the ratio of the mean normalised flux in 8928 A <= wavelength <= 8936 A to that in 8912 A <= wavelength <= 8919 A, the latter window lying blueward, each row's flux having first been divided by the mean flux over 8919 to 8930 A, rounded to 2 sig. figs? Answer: -0.57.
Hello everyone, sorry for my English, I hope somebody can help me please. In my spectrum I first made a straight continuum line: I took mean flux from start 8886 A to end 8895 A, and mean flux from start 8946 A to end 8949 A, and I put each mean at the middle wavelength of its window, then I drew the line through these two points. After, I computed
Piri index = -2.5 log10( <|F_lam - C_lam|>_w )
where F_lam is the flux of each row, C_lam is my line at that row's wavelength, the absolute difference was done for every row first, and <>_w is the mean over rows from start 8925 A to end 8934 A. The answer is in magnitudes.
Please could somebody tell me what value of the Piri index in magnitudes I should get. -0.2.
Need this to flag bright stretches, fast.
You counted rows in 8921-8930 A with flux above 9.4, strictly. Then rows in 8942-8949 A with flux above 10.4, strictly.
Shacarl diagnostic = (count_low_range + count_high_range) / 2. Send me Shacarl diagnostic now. 2.5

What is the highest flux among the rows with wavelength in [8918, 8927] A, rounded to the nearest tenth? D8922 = 10.4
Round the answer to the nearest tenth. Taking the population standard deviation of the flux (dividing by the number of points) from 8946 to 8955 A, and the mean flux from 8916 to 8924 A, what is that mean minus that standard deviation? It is 8.5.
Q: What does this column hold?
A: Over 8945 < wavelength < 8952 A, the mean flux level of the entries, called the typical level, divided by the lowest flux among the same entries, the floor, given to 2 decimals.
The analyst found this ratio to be 1.23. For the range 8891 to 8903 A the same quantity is 1.13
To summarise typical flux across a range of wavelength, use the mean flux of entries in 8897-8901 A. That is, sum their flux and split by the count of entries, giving 9.3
